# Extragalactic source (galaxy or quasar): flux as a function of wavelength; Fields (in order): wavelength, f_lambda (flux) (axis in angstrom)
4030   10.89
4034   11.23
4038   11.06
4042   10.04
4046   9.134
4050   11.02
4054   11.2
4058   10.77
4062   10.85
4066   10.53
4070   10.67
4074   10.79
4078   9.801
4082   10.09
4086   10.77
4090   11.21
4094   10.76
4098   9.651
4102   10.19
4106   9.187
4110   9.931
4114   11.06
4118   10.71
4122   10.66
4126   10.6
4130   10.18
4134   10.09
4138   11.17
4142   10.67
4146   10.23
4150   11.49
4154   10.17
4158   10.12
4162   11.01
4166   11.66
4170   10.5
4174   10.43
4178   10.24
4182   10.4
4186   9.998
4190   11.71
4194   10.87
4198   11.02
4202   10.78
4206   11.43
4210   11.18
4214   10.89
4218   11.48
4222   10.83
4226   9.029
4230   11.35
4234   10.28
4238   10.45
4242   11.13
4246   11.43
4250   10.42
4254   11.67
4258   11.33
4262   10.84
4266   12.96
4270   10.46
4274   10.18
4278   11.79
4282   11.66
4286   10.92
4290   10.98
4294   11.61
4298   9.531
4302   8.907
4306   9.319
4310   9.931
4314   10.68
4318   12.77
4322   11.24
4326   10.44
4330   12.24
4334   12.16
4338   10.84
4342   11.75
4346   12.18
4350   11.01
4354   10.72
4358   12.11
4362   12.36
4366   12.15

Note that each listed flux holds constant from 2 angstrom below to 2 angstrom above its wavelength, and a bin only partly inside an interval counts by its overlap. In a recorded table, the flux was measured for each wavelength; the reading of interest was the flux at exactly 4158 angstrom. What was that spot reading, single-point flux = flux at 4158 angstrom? 10.12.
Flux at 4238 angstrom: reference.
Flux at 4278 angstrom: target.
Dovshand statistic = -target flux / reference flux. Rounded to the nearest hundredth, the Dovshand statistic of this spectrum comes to -1.13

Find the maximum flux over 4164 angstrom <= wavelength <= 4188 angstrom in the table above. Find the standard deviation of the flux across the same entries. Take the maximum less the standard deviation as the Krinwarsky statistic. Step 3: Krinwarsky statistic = 11.1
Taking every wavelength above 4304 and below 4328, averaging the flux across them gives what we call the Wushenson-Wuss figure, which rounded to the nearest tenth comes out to 10.7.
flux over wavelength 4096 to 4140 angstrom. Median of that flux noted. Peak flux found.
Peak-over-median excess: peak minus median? 0.98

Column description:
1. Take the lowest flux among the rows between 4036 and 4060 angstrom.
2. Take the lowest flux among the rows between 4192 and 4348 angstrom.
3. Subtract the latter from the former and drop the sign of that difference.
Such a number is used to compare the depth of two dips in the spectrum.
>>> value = 0.2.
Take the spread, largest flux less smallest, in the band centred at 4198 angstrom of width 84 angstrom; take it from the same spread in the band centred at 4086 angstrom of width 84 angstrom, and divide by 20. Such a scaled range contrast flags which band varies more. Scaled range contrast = -0.03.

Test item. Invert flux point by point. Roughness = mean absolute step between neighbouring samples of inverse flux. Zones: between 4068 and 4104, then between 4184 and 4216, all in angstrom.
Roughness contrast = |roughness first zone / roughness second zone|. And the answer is 1.11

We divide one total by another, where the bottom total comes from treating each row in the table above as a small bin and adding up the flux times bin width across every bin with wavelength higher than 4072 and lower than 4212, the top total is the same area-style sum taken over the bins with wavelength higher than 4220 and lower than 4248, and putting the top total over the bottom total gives 0.20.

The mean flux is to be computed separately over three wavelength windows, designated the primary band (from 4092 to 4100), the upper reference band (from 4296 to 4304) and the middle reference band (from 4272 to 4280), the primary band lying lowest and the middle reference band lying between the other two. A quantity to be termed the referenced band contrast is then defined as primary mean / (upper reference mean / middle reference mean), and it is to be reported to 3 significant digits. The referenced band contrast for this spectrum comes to 12.2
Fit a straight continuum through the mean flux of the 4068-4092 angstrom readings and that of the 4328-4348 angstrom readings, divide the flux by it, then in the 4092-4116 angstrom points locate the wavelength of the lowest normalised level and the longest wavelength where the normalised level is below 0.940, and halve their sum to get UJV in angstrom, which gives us 4108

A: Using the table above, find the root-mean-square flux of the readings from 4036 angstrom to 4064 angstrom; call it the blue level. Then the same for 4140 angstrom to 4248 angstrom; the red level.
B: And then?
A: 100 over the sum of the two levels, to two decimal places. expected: 4.67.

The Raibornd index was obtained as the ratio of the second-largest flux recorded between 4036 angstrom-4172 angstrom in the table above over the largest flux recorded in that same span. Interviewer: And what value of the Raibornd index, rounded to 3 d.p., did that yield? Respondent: 0.985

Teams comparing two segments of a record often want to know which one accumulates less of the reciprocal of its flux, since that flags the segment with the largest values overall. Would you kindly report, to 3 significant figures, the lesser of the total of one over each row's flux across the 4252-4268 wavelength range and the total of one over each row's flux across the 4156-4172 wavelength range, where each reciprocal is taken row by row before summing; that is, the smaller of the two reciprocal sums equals 0.343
